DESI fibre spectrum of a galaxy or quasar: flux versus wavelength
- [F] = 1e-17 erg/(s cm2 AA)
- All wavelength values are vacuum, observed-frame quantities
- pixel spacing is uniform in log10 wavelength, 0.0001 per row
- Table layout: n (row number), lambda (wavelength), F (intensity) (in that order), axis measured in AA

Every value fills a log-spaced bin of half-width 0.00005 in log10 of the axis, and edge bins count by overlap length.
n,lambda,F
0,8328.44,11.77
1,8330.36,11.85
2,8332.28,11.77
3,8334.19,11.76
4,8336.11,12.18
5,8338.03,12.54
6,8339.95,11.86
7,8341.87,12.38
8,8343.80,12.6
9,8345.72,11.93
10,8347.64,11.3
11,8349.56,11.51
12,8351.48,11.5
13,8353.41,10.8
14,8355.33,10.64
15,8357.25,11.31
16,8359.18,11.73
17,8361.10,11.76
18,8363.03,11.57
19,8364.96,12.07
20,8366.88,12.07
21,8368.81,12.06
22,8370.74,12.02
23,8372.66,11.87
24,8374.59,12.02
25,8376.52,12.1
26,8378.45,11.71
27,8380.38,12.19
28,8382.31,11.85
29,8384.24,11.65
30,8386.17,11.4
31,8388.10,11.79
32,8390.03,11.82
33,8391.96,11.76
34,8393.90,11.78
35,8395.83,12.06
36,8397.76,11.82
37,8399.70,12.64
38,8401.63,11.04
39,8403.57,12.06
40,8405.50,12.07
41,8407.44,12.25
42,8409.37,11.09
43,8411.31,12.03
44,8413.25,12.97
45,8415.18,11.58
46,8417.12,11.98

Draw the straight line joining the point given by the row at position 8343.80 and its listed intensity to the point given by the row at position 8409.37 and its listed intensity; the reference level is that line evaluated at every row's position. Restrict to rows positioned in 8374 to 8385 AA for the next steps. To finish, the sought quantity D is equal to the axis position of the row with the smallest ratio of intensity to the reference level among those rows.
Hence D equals 8378.45 AA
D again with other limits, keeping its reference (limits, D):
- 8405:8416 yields 8409.37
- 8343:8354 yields 8353.41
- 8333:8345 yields 8334.19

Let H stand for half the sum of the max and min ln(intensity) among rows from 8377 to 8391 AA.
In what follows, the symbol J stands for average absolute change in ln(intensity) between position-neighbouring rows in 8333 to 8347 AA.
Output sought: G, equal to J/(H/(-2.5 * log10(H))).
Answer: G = -0.016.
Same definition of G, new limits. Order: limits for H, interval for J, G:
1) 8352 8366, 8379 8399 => -0.007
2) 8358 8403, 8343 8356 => -0.014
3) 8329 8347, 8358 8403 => -0.010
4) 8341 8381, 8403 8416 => -0.025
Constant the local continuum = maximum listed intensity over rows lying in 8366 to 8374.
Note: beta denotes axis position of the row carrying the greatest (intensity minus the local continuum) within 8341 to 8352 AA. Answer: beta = 8343.80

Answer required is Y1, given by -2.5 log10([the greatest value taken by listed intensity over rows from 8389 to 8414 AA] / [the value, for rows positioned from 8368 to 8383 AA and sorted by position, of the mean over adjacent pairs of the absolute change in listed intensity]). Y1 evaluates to -4.36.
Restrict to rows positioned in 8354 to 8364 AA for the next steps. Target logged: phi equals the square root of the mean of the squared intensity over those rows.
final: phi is 11.4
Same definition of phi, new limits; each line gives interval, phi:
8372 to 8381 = 12.0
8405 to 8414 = 12.1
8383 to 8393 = 11.7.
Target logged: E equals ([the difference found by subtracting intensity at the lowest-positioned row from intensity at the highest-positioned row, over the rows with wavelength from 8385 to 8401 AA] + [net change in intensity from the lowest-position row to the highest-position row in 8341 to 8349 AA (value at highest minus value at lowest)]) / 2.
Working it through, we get 0.08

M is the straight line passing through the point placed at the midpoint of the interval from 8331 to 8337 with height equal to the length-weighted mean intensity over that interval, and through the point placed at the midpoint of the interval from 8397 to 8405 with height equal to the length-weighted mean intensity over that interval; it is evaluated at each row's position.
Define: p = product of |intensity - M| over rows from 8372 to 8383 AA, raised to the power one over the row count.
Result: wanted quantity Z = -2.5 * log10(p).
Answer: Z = 2.4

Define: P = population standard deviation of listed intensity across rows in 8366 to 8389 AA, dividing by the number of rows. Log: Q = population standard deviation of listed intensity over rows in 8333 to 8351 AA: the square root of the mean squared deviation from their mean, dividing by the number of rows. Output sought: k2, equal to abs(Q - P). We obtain 0.21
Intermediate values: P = 0.22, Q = 0.43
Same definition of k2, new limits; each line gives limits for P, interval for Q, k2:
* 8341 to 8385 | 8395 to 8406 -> 0.03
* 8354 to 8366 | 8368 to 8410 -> 0.10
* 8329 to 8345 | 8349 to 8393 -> 0.05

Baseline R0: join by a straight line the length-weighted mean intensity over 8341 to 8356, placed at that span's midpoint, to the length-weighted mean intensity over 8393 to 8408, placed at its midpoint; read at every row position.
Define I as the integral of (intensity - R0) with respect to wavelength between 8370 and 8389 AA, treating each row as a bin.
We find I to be 0.9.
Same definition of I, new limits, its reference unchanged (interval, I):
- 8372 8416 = -0.8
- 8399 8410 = -1.4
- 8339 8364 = -0.2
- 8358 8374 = 2.8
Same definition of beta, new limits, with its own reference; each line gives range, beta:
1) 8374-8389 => 8380.38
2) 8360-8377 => 8376.52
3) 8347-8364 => 8361.10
